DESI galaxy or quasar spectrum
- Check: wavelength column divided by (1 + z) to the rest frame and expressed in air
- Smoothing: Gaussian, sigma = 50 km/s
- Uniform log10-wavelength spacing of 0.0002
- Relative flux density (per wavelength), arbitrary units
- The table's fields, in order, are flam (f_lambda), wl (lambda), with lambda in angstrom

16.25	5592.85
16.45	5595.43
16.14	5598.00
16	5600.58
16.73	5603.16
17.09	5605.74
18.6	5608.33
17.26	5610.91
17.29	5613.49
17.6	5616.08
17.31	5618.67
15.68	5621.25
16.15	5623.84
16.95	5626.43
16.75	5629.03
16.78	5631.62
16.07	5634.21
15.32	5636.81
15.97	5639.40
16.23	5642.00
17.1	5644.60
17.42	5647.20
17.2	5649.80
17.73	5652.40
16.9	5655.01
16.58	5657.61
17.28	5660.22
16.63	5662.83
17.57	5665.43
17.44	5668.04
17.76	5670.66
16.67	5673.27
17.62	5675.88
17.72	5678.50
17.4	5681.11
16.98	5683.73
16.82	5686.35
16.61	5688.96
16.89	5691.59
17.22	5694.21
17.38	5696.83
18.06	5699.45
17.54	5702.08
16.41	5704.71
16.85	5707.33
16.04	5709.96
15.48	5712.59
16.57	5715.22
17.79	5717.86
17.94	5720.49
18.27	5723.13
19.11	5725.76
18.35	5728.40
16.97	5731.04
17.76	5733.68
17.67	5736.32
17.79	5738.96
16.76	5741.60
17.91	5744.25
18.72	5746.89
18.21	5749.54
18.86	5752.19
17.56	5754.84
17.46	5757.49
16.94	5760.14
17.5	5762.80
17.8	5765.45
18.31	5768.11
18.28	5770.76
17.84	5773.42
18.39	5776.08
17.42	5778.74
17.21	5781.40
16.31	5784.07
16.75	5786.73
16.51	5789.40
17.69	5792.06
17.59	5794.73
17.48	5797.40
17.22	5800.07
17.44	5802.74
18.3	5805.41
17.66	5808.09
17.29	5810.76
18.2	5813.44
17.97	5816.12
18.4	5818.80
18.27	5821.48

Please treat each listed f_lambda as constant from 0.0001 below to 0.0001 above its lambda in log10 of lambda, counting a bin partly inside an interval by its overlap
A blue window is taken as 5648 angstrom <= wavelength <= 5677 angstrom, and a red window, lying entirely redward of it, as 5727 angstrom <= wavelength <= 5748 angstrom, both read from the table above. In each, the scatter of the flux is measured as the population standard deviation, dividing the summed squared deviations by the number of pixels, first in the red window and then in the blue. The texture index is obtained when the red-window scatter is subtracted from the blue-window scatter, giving -0.17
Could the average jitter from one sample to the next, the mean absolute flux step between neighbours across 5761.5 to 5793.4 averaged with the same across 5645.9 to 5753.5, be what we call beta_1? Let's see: 0.559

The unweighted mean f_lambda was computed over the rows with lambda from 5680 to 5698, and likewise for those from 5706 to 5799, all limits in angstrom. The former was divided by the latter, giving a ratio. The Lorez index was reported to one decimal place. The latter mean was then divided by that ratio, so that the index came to 18.1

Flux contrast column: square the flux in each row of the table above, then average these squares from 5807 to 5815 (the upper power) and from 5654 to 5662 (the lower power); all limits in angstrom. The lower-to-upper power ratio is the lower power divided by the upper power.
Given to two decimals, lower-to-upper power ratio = 0.91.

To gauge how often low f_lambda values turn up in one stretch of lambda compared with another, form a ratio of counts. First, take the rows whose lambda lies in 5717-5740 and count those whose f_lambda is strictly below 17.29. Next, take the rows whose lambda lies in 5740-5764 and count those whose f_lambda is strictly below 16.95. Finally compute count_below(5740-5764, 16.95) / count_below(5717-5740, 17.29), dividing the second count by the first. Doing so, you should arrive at 2.00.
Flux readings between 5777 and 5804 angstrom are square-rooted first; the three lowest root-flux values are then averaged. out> 4.06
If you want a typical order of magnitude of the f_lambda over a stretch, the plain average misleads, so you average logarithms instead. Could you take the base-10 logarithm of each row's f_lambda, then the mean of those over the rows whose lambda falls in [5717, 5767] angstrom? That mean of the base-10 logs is 1.25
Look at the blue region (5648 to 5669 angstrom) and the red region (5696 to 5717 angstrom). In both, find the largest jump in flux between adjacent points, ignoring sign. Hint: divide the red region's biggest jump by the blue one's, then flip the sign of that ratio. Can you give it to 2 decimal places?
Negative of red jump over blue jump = -1.20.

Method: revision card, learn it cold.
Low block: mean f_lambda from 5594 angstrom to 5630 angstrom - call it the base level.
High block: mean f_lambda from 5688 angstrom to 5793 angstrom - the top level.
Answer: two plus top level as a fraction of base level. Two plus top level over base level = 3.037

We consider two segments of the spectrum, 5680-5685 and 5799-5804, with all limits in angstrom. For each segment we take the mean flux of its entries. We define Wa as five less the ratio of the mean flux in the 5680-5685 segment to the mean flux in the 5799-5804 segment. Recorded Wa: 4.01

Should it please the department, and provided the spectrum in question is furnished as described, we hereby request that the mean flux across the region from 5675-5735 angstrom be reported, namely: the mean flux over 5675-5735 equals 17.3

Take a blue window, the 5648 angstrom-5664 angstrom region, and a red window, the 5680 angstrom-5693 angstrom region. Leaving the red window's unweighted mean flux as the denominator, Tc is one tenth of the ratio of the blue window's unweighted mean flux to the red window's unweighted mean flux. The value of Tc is 0.101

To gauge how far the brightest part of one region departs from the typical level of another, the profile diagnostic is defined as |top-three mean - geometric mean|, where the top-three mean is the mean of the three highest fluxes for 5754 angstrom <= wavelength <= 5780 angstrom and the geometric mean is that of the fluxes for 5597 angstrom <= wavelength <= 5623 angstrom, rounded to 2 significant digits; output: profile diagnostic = 1.4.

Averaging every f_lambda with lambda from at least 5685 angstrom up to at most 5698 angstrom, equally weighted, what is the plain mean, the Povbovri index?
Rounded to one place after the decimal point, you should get 17.0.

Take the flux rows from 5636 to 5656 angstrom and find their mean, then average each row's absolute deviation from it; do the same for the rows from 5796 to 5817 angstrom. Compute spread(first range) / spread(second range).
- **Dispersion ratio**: 1.9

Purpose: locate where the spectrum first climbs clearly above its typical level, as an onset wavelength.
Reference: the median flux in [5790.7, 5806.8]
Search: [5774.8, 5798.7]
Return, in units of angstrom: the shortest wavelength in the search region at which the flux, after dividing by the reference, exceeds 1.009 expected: 5776.08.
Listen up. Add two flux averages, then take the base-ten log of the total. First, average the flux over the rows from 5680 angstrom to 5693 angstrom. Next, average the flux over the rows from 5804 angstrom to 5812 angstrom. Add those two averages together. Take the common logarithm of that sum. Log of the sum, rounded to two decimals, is 1.54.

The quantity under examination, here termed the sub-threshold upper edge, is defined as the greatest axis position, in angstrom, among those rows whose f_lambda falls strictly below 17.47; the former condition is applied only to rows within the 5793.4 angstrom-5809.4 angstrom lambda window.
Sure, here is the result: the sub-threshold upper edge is 5802.74 angstrom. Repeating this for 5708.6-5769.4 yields 5760.14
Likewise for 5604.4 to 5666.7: 5662.83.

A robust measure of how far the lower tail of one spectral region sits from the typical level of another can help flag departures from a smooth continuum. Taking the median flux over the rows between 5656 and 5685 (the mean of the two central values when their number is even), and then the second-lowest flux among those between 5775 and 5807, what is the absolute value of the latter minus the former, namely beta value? 0.89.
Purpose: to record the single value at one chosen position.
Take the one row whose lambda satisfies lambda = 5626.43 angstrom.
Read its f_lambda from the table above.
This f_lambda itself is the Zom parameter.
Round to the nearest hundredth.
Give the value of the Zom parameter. 16.95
